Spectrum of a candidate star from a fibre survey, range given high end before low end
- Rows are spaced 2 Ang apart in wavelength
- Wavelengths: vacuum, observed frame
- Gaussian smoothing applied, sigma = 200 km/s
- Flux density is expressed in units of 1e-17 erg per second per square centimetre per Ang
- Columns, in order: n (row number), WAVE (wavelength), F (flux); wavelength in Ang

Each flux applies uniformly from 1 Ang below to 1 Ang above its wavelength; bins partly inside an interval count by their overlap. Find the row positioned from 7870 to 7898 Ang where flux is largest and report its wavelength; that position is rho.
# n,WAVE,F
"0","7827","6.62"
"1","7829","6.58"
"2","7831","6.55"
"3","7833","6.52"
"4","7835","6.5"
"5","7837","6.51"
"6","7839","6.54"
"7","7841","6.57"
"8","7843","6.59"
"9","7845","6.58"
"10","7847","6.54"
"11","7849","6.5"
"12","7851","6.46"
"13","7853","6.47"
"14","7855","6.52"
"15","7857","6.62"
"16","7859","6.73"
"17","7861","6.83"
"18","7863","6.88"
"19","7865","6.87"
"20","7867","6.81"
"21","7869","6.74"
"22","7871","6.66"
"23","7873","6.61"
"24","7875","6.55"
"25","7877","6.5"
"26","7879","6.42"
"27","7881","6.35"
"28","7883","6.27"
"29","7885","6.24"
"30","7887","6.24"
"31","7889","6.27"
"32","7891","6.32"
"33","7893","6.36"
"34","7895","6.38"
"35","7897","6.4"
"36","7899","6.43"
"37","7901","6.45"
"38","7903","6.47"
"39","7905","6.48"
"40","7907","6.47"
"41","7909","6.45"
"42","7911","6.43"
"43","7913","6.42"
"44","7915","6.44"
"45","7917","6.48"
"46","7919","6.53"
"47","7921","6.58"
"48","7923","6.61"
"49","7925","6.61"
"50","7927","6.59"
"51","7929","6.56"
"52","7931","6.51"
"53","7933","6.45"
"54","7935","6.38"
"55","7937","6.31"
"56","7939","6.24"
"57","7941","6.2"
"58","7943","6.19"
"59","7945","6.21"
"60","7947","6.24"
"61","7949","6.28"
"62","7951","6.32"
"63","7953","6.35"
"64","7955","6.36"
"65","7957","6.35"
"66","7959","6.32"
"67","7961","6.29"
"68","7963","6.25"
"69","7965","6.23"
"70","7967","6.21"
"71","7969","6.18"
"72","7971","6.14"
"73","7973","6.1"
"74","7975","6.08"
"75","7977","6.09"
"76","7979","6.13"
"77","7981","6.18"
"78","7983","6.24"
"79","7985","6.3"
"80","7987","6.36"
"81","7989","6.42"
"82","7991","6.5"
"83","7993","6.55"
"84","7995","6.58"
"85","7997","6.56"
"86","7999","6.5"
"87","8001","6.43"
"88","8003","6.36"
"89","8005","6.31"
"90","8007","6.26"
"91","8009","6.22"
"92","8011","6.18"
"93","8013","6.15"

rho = 7871 Ang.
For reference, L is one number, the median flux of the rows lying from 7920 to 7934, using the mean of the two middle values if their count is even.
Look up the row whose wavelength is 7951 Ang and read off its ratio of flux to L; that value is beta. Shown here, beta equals 0.960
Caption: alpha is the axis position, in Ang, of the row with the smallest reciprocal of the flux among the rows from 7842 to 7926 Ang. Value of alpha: 7863 Ang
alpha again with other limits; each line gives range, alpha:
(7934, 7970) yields 7935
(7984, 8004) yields 7995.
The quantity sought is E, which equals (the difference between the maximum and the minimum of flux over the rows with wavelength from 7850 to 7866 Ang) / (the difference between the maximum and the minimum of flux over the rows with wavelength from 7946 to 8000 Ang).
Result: 0.84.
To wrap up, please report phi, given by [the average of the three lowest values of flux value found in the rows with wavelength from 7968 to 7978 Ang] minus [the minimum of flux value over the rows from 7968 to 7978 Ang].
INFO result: 0.010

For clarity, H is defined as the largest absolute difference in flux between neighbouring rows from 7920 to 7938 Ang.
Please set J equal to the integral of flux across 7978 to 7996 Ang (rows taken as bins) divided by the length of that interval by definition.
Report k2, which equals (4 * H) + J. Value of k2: 6.64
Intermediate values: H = 0.070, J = 6.36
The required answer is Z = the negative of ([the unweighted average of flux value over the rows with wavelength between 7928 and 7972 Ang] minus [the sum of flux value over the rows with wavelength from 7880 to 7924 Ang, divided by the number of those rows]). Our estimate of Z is 0.11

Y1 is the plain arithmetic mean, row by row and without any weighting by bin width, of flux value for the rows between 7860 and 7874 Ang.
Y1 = 6.77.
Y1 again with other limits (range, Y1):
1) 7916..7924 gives 6.55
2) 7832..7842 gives 6.53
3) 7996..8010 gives 6.38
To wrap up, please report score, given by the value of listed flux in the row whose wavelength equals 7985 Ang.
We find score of 6.3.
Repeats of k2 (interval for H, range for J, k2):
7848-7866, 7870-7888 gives 6.87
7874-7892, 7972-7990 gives 6.53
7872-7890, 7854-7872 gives 7.06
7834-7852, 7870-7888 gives 6.59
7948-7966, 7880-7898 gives 6.47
